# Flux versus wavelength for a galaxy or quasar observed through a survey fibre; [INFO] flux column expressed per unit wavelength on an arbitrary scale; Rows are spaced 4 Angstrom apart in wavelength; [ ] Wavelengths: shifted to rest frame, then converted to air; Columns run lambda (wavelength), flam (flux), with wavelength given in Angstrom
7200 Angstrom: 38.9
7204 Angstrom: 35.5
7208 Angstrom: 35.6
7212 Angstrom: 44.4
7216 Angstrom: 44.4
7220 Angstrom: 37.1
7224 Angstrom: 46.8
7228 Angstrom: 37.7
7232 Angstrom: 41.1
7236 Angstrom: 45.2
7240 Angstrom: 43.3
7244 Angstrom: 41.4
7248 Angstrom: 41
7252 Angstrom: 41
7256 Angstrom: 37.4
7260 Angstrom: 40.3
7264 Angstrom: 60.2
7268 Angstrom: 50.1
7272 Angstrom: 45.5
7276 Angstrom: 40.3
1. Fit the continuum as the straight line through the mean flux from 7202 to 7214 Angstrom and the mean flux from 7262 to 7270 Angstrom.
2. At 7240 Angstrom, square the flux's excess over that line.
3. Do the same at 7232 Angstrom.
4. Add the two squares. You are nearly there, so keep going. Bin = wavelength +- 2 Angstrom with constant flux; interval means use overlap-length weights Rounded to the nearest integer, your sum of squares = 38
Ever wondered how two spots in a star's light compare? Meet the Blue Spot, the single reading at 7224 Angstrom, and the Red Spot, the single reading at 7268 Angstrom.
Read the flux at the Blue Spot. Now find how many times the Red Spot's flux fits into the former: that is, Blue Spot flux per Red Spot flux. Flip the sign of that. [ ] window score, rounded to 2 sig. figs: -0.93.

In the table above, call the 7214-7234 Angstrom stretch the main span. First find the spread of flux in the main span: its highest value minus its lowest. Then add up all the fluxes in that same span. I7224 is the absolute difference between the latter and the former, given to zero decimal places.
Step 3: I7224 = 197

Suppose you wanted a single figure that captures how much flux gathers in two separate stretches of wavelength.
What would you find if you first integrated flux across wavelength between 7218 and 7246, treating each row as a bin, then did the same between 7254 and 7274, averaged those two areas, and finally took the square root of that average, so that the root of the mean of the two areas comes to 32.4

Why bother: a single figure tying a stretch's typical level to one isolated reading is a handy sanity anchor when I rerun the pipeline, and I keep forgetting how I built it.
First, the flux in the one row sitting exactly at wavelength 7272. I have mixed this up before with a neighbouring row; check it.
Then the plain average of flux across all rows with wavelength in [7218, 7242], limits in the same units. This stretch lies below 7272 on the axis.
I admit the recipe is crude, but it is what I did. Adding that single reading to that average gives 87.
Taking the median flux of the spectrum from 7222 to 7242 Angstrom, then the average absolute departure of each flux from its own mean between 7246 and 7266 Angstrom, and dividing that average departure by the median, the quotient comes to 0.15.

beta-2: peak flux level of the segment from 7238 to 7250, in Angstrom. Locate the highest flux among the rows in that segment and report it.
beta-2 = 43.3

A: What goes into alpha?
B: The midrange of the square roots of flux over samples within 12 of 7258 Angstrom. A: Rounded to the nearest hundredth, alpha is 6.94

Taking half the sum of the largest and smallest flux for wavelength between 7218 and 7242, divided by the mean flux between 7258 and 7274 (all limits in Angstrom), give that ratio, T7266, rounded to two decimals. 0.86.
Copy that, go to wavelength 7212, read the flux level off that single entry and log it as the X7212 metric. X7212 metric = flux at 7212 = 44.4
